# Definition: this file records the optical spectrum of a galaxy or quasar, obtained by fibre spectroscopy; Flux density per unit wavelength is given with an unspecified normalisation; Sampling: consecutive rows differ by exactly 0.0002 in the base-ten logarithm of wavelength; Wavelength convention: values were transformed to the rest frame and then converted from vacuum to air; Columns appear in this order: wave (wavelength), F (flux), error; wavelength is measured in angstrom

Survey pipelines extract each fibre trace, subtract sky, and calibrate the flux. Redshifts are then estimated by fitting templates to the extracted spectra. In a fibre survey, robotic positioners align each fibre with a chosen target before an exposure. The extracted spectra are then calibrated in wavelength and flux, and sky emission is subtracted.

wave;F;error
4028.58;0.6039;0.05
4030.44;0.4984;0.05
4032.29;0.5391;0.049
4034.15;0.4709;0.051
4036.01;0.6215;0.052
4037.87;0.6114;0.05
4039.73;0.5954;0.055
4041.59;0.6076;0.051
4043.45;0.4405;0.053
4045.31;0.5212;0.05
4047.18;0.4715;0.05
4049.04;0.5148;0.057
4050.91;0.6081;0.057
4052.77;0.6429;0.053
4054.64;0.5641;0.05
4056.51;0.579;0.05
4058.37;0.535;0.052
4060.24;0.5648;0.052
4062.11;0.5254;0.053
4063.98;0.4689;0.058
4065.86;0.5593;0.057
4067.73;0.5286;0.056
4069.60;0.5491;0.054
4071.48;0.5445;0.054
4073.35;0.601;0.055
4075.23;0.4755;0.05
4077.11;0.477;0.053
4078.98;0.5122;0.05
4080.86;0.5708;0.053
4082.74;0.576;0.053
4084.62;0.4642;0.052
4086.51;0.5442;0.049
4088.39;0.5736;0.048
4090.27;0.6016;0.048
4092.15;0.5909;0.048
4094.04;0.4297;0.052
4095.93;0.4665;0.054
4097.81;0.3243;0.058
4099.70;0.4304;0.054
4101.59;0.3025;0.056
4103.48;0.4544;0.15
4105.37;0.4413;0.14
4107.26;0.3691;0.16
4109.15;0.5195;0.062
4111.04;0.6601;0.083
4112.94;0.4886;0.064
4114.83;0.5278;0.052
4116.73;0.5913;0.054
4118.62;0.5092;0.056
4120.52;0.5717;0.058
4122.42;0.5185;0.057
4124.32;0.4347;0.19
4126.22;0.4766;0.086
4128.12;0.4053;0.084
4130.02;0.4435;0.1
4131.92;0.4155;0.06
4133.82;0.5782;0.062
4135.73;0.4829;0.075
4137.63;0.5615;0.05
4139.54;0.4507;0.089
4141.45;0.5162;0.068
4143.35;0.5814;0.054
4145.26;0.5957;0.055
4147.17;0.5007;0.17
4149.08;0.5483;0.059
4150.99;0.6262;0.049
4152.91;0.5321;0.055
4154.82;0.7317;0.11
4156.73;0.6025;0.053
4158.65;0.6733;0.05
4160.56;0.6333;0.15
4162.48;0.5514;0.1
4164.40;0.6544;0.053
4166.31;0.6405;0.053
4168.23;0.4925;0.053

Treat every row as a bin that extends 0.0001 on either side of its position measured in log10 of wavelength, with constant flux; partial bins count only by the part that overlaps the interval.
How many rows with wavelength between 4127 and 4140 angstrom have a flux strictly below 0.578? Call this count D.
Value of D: 6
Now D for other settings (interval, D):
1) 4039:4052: 4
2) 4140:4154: 4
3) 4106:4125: 8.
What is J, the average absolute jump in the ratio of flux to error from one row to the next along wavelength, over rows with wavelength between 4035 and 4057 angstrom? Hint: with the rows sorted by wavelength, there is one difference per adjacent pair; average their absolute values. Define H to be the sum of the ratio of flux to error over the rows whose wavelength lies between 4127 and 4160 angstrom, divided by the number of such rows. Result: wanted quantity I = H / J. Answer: 6.6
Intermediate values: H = 8.4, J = 1.3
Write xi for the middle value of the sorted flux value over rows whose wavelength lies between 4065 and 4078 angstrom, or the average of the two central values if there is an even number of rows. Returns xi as 0.54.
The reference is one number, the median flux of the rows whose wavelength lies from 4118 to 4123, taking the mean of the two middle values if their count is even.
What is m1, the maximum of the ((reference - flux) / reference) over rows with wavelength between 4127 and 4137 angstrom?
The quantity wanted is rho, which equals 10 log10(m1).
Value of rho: -6.6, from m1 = 0.22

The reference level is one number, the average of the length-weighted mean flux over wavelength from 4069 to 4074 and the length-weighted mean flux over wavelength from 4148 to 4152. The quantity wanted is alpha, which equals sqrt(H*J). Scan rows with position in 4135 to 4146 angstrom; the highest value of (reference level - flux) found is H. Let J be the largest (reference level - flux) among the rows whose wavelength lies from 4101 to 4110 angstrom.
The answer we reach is 0.182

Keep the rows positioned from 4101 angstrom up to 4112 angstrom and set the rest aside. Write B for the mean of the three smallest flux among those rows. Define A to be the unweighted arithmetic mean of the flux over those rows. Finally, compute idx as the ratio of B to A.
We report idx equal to 0.810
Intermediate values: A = 0.46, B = 0.37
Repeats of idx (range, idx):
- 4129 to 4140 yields 0.893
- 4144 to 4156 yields 0.895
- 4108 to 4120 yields 0.921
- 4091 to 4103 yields 0.830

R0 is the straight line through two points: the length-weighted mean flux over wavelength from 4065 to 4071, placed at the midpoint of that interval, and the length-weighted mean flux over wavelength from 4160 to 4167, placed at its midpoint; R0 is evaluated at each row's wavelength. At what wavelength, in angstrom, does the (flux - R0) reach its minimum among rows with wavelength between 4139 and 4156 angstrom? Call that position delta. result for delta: 4139.54 angstrom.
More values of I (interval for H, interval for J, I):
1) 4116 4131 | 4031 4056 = 4.6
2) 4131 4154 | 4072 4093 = 9.0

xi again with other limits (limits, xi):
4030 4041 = 0.57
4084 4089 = 0.54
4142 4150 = 0.56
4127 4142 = 0.47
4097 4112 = 0.44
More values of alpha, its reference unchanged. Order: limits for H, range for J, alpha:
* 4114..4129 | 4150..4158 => 0.083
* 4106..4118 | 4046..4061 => 0.144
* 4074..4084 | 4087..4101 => 0.156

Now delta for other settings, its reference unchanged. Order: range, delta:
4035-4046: 4043.45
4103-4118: 4107.26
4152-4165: 4152.91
